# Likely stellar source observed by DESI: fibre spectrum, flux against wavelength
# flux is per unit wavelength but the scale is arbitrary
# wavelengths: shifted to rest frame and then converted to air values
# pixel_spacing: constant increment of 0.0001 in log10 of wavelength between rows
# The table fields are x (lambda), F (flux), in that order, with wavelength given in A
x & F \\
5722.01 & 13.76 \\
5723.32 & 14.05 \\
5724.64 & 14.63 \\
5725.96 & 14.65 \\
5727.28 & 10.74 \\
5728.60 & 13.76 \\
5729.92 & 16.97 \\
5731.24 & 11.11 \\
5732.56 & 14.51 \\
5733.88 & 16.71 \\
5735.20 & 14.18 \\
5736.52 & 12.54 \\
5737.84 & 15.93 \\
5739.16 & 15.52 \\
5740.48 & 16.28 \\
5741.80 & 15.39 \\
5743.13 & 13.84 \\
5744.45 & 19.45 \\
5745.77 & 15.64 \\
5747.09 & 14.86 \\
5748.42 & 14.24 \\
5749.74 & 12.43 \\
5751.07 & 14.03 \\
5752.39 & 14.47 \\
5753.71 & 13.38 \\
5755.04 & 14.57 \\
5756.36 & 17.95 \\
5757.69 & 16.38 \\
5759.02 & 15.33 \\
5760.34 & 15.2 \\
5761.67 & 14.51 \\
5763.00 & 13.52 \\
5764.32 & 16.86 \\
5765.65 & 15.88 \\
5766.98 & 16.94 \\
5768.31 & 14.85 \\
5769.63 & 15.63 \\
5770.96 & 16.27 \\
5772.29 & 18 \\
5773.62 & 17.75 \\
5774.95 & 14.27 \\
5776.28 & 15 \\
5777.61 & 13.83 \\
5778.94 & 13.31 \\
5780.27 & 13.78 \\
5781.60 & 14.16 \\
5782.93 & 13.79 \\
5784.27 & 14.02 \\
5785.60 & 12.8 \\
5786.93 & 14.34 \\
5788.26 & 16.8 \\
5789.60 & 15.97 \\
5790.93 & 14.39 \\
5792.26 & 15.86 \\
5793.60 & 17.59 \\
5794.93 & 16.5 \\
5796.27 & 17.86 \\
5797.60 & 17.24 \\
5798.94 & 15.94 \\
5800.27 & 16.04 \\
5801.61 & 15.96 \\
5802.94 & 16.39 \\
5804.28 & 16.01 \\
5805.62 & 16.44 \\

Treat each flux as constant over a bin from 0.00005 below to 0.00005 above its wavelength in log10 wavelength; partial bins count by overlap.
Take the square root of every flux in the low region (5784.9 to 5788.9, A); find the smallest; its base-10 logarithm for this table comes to 0.554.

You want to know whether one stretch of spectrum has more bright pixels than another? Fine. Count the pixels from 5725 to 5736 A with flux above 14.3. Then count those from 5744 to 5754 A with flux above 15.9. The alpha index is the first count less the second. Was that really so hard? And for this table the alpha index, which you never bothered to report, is 3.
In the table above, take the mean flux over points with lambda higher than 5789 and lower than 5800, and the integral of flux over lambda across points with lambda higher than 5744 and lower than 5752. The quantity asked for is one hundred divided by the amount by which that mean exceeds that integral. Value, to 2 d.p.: -0.97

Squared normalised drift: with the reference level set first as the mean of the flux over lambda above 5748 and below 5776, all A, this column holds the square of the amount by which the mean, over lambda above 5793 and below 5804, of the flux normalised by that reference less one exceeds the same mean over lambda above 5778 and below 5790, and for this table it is 0.024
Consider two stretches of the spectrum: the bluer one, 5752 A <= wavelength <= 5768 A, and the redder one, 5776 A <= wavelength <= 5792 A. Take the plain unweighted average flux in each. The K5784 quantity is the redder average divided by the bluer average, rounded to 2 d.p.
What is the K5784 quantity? 0.93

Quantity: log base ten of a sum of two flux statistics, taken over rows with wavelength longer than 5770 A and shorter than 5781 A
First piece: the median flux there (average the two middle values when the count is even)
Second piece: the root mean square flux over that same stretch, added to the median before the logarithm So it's 1.48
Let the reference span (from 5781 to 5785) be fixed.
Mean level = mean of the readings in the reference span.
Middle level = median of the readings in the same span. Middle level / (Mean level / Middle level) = 14.1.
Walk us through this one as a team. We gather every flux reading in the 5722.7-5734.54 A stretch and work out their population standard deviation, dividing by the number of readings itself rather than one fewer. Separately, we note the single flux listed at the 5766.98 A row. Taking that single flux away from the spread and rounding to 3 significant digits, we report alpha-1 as -14.9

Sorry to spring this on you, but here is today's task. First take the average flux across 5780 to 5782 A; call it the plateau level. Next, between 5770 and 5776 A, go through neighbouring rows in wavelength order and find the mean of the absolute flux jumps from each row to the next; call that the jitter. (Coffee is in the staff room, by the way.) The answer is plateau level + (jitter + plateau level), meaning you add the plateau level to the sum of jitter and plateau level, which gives 29.8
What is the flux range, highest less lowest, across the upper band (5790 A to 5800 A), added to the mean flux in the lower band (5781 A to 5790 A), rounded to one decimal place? 18.0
